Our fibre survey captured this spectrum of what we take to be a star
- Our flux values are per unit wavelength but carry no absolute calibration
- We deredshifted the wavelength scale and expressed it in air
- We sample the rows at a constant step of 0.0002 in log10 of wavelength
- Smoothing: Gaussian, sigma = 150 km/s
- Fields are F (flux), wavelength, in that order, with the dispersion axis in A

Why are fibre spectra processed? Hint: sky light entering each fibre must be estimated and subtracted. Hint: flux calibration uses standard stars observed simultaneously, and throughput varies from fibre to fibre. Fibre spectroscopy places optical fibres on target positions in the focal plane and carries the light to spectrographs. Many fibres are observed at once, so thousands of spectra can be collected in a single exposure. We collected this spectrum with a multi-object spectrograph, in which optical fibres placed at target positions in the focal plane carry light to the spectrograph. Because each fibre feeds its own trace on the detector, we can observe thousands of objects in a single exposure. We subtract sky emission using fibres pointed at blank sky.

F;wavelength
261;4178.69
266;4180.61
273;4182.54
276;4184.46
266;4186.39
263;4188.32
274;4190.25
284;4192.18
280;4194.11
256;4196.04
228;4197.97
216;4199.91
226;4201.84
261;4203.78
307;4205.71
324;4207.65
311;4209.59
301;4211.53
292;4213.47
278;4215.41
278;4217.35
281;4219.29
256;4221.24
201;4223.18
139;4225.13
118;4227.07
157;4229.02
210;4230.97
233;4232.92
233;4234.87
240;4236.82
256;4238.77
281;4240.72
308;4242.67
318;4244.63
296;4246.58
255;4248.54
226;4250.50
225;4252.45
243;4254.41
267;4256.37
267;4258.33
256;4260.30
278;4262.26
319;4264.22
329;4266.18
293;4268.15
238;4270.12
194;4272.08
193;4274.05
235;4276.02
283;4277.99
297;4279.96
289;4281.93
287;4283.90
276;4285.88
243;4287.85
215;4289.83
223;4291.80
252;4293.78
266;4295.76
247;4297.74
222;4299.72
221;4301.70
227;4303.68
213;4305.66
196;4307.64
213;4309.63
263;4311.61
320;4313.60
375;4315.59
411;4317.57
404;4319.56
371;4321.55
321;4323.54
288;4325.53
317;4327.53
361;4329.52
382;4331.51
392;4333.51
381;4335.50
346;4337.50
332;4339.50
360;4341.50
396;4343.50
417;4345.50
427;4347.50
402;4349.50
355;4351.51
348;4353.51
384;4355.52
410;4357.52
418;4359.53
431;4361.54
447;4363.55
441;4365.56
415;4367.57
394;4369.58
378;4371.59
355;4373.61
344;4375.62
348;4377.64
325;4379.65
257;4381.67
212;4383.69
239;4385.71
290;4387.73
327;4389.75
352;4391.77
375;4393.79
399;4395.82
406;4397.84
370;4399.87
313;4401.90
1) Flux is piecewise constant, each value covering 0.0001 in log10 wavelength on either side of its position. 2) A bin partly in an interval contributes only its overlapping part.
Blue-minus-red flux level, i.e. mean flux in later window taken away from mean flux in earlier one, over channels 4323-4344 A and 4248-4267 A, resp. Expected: -86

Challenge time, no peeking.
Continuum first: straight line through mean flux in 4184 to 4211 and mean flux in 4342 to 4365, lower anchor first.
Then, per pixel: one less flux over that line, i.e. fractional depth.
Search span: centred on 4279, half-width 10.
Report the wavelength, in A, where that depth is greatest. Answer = 4274.05 A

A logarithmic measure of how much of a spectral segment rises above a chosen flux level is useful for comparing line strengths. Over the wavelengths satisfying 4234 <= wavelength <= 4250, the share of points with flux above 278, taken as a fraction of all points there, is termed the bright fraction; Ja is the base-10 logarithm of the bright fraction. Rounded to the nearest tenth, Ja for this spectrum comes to -0.3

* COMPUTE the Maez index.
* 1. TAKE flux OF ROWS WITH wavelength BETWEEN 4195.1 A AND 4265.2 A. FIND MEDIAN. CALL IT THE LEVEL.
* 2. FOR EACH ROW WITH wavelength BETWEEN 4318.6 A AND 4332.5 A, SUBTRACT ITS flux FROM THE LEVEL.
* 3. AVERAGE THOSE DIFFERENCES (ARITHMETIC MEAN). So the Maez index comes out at -93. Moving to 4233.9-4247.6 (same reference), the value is -20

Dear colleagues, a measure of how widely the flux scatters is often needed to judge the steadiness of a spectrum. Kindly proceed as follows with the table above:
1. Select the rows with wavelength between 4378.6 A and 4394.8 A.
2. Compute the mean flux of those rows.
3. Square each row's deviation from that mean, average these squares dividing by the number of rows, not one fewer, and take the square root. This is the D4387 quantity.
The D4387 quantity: 54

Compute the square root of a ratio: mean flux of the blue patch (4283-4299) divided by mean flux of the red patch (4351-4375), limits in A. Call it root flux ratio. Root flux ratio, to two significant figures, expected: 0.79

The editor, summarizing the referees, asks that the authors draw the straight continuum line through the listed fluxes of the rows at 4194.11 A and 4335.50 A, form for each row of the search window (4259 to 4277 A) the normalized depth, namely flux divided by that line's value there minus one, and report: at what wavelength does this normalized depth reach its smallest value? 4274.05 A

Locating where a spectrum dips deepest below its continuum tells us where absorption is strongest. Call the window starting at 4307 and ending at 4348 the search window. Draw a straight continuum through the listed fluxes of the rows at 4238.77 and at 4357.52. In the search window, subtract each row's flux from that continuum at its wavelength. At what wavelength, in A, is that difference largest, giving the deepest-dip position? 4307.64 A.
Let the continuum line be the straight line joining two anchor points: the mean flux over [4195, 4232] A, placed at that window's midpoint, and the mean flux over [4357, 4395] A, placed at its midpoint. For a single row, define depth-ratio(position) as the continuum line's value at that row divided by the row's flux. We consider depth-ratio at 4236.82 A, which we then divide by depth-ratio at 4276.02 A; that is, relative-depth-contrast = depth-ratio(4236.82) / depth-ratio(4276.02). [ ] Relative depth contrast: 0.89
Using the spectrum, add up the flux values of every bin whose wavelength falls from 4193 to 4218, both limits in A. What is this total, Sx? 3558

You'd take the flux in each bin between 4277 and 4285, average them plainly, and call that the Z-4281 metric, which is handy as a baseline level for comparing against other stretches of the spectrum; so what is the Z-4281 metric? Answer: 289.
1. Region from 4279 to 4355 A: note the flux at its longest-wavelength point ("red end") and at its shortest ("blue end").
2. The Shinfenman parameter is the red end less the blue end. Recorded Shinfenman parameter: 51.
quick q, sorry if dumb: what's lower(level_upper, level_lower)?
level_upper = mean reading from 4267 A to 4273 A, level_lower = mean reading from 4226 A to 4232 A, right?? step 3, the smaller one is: 162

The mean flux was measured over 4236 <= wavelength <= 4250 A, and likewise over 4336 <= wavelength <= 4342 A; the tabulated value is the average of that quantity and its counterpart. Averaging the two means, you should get 313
